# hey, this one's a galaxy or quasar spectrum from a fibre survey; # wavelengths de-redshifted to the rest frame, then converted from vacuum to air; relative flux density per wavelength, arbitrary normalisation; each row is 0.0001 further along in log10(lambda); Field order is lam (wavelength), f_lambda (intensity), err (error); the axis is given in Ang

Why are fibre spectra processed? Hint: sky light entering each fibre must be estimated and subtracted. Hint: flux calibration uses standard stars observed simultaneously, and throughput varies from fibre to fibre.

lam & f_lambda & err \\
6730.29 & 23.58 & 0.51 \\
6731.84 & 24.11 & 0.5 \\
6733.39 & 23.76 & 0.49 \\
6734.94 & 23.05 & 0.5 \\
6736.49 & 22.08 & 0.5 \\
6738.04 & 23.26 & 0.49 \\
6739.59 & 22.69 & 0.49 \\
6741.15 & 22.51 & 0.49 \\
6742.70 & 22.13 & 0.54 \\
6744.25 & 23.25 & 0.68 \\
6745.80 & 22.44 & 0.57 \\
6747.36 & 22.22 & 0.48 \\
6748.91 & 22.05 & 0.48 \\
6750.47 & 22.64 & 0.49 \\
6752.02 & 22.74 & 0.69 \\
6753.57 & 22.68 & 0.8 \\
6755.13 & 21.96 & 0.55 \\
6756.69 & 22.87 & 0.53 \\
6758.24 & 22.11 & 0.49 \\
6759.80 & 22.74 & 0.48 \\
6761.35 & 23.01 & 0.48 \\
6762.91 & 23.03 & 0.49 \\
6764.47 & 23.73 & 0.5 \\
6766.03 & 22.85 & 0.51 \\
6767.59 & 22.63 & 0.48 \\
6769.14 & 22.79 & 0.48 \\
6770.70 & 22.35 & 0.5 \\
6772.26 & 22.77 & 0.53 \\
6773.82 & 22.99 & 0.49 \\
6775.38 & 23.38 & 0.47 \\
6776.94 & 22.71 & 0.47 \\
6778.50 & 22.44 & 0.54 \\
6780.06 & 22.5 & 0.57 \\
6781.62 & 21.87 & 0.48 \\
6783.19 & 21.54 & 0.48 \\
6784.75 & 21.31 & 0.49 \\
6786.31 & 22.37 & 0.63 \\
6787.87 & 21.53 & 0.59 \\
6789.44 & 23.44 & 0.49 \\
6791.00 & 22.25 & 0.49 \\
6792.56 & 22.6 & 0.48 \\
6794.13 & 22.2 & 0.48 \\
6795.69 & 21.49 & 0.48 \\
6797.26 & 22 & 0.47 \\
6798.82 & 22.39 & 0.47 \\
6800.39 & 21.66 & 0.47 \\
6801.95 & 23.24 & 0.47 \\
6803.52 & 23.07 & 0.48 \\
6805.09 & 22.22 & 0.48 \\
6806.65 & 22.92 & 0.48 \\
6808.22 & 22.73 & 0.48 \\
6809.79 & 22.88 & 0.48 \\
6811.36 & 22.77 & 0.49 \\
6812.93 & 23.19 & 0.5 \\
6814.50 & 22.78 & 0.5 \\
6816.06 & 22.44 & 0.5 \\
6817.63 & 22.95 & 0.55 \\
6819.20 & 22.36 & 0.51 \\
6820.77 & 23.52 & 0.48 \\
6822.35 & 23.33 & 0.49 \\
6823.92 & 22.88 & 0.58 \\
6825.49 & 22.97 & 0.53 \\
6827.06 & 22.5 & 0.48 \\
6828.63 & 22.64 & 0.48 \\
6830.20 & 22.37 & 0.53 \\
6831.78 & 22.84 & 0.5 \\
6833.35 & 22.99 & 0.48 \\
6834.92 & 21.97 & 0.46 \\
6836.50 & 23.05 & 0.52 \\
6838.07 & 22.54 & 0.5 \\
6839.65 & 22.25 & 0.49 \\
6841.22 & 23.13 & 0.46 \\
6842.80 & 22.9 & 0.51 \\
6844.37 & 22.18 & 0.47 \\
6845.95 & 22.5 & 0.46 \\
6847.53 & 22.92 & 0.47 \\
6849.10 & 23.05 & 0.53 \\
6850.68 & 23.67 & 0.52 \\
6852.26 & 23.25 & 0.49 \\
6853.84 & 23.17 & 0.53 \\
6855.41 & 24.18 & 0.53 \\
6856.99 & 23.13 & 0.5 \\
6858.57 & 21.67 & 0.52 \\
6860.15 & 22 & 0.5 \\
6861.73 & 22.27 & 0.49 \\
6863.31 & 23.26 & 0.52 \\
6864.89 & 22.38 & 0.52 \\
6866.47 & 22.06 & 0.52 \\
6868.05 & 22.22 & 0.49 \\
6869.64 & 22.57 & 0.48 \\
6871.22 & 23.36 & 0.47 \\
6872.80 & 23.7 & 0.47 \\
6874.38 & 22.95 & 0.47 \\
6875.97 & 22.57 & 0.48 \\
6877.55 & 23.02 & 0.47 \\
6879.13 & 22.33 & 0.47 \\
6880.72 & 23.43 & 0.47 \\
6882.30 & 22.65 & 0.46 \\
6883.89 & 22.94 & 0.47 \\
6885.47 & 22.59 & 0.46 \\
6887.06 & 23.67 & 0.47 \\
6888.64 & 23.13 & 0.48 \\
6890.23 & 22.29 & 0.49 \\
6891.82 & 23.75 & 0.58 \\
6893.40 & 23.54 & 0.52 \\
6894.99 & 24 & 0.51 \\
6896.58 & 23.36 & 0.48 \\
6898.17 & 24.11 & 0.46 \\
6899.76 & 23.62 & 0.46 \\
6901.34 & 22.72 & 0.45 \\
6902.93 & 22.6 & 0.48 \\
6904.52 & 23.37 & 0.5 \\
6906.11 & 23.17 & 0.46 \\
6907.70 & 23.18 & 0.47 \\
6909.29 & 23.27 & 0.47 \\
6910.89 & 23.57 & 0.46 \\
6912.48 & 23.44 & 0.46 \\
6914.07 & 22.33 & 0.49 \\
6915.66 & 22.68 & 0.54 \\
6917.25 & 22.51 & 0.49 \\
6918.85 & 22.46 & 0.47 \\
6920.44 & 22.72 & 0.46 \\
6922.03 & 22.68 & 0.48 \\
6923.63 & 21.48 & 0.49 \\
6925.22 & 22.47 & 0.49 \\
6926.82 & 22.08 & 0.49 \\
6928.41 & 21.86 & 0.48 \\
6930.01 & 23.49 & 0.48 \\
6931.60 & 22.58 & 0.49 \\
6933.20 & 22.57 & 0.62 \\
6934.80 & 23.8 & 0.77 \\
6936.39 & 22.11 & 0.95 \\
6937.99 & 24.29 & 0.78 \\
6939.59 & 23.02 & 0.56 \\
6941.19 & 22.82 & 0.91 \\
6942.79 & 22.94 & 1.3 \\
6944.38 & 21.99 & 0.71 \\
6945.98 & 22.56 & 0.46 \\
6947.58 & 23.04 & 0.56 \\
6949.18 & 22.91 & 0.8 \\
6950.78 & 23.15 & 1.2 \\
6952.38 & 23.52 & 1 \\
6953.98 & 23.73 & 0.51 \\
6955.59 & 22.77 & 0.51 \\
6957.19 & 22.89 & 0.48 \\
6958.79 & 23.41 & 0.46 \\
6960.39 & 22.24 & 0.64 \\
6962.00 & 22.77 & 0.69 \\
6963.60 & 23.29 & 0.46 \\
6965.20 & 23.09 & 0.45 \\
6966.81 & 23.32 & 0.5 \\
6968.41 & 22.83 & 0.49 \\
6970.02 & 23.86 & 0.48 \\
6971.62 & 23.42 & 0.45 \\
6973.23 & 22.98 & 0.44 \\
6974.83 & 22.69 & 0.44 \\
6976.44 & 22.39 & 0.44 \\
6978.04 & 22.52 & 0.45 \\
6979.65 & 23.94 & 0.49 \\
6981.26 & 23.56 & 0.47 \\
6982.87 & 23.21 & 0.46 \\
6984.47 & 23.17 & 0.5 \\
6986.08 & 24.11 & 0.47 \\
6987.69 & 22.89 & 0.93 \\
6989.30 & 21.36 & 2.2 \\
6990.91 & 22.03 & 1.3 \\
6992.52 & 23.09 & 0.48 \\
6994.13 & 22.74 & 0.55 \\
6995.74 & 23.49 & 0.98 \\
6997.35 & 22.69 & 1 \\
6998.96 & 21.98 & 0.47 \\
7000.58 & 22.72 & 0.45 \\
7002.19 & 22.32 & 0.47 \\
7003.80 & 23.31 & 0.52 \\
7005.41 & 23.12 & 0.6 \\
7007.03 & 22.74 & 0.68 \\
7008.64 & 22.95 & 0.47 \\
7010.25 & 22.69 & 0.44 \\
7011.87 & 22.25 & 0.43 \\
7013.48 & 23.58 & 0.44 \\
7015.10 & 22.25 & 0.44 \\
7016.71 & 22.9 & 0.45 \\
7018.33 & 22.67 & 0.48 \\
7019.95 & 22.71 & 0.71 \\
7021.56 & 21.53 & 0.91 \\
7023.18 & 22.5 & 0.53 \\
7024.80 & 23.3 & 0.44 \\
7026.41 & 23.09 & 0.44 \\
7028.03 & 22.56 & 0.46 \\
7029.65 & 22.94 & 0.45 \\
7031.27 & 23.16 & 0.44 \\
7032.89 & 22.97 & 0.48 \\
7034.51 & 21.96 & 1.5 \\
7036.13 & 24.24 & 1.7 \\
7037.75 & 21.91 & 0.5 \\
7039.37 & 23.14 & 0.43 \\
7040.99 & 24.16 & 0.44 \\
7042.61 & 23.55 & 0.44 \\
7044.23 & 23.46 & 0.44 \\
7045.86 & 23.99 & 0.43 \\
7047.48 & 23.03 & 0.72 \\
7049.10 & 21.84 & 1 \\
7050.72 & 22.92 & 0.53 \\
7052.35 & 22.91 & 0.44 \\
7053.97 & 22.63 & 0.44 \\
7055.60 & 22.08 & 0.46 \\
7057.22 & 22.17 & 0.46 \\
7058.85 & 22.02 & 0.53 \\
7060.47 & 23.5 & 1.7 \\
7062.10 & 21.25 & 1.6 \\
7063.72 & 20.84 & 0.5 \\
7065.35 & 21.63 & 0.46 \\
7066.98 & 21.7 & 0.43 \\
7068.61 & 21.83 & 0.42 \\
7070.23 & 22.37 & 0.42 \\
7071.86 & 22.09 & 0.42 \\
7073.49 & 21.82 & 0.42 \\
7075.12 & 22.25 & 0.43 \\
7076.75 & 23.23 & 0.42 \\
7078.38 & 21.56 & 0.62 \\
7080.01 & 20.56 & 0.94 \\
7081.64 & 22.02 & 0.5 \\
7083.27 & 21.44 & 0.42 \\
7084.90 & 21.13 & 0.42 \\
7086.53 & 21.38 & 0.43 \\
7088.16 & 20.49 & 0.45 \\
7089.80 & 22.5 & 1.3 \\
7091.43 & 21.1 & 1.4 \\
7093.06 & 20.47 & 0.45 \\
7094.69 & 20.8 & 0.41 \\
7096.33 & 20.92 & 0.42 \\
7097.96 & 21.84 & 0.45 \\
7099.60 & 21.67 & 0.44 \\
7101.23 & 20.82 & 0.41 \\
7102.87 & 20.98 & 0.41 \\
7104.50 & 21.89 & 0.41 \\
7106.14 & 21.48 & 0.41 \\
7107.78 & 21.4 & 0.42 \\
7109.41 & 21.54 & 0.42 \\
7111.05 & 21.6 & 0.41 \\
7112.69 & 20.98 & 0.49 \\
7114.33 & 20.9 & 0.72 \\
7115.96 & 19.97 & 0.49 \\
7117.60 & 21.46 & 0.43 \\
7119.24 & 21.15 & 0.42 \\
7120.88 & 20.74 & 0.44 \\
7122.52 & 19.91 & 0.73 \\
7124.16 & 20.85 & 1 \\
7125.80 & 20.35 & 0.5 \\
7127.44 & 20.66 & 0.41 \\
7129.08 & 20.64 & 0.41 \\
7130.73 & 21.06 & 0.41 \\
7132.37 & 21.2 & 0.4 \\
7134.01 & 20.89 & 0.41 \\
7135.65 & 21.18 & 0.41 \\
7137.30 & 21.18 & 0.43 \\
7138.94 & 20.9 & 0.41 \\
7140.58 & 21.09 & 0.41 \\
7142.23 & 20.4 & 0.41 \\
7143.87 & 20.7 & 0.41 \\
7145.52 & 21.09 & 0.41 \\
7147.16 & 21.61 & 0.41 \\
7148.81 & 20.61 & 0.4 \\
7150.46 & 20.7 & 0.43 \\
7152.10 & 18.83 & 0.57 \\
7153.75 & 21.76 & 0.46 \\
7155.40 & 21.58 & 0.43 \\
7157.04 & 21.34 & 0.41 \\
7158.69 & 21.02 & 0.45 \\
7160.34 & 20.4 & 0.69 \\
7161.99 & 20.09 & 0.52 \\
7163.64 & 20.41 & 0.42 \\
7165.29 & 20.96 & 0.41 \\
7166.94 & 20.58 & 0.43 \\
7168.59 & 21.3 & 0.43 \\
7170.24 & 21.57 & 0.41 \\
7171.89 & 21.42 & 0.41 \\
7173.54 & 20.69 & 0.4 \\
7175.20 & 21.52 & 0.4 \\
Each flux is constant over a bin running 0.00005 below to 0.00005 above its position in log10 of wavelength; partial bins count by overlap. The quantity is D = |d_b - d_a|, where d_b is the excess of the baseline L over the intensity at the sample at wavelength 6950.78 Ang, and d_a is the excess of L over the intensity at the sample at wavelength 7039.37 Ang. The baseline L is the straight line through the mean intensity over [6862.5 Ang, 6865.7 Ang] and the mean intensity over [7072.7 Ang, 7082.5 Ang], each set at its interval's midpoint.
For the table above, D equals 0.4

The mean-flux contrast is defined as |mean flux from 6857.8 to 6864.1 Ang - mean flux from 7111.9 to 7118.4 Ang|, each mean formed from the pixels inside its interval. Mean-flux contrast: 1.5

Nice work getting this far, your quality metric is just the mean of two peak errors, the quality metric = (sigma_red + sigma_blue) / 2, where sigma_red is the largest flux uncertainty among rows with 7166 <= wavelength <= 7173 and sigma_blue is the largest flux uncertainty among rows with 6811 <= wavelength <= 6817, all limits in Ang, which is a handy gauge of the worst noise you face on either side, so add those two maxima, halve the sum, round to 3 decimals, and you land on 0.465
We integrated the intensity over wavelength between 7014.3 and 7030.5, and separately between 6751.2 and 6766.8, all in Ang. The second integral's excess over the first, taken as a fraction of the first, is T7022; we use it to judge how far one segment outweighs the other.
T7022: -0.032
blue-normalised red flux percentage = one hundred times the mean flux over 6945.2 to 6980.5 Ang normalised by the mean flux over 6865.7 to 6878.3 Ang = 101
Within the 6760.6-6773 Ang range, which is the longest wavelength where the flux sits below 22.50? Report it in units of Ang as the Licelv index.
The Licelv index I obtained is 6770.70 Ang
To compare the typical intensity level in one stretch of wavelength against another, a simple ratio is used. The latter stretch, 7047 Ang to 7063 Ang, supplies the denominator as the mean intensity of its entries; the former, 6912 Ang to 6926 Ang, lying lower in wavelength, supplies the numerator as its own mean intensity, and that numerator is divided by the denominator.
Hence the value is 1.004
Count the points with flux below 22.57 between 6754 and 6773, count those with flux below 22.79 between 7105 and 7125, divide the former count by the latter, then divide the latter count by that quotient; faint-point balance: 48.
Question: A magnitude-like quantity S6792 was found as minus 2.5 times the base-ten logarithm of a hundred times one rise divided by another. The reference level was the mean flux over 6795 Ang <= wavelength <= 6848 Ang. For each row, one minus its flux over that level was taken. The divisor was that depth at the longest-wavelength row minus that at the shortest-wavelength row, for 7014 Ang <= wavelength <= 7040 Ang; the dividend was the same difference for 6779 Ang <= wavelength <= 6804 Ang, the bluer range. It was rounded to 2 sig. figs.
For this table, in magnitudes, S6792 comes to -4.5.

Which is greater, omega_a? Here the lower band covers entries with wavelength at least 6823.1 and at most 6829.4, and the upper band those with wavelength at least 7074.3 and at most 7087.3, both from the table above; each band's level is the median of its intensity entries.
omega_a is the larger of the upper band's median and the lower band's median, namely 22.8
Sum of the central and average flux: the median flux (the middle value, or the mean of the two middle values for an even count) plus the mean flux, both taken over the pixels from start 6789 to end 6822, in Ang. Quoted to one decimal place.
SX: 45.4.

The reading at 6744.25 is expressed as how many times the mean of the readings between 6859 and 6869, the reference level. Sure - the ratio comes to 1.04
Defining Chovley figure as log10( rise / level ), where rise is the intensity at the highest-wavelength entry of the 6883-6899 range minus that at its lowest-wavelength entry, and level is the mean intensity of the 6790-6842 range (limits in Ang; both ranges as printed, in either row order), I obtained -1.29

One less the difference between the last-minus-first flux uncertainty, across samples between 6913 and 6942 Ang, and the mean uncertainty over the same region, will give 1.16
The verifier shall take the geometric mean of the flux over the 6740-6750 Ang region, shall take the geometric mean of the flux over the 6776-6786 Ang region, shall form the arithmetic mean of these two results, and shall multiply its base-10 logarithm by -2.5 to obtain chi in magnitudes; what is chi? -3.37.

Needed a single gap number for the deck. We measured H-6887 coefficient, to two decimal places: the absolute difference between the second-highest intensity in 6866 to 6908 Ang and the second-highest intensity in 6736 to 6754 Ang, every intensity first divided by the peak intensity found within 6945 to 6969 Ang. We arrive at 0.03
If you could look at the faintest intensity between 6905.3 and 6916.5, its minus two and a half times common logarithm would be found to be -3.37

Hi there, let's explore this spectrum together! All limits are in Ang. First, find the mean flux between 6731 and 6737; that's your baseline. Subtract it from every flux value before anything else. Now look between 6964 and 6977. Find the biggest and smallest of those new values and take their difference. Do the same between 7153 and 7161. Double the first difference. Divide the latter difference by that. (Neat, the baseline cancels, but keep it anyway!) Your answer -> 0.46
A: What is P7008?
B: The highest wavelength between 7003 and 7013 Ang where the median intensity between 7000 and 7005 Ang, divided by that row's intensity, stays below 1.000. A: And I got 7008.64 Ang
